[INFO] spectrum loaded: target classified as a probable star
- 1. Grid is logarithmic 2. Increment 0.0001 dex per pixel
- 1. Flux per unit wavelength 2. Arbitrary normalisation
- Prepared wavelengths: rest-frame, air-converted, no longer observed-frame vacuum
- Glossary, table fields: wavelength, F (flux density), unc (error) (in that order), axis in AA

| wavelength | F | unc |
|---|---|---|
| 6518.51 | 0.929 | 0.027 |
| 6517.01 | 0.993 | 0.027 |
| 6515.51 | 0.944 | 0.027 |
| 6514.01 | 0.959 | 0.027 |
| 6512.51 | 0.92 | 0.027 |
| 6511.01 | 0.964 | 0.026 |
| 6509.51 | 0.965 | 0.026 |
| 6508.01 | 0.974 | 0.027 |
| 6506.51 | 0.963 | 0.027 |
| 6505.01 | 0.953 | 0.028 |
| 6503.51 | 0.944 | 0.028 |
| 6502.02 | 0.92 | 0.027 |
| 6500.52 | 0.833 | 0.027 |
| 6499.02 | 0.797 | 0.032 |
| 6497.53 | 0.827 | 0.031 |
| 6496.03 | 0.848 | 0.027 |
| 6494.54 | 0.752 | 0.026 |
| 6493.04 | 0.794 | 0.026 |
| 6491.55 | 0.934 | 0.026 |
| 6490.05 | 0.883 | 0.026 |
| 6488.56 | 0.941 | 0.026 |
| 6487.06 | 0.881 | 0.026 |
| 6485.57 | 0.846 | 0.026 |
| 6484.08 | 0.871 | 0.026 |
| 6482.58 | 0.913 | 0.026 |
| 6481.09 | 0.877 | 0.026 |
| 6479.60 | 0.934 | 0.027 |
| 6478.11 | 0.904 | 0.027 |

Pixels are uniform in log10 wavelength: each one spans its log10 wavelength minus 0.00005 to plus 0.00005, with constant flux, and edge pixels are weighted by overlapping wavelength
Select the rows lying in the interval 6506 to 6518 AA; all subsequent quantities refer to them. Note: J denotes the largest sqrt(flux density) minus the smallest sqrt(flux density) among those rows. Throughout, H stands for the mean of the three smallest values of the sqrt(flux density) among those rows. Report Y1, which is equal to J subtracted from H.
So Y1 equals 0.93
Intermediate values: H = 0.97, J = 0.037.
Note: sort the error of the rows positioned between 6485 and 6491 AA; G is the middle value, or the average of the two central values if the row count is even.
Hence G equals 0.0260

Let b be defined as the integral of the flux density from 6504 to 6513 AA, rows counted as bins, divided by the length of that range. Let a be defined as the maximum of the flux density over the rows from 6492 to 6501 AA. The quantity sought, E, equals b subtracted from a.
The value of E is -0.11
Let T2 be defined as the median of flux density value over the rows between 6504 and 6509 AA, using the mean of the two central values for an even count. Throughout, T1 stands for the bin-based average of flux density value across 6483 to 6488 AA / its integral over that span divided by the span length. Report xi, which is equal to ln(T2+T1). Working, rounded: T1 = 0.87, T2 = 0.96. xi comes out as 0.606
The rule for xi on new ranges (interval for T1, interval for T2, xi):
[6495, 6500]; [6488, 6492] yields 0.562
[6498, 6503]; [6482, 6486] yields 0.545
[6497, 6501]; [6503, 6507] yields 0.572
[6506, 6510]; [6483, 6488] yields 0.609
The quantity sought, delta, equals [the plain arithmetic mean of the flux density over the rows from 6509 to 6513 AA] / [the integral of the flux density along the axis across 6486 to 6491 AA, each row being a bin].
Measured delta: 0.211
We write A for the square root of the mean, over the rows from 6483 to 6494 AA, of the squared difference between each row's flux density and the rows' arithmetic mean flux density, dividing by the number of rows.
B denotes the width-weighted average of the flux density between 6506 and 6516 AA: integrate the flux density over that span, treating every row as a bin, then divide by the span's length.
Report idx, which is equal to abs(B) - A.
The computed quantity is 0.91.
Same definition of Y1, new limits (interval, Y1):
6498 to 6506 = 0.84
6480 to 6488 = 0.89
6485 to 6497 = 0.79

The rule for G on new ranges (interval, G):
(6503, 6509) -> 0.0275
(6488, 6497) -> 0.0260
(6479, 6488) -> 0.0260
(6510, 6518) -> 0.0270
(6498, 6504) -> 0.0275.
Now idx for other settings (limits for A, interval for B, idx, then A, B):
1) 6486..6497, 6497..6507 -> 0.83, 0.065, 0.891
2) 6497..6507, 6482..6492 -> 0.83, 0.064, 0.893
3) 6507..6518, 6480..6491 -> 0.87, 0.021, 0.889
